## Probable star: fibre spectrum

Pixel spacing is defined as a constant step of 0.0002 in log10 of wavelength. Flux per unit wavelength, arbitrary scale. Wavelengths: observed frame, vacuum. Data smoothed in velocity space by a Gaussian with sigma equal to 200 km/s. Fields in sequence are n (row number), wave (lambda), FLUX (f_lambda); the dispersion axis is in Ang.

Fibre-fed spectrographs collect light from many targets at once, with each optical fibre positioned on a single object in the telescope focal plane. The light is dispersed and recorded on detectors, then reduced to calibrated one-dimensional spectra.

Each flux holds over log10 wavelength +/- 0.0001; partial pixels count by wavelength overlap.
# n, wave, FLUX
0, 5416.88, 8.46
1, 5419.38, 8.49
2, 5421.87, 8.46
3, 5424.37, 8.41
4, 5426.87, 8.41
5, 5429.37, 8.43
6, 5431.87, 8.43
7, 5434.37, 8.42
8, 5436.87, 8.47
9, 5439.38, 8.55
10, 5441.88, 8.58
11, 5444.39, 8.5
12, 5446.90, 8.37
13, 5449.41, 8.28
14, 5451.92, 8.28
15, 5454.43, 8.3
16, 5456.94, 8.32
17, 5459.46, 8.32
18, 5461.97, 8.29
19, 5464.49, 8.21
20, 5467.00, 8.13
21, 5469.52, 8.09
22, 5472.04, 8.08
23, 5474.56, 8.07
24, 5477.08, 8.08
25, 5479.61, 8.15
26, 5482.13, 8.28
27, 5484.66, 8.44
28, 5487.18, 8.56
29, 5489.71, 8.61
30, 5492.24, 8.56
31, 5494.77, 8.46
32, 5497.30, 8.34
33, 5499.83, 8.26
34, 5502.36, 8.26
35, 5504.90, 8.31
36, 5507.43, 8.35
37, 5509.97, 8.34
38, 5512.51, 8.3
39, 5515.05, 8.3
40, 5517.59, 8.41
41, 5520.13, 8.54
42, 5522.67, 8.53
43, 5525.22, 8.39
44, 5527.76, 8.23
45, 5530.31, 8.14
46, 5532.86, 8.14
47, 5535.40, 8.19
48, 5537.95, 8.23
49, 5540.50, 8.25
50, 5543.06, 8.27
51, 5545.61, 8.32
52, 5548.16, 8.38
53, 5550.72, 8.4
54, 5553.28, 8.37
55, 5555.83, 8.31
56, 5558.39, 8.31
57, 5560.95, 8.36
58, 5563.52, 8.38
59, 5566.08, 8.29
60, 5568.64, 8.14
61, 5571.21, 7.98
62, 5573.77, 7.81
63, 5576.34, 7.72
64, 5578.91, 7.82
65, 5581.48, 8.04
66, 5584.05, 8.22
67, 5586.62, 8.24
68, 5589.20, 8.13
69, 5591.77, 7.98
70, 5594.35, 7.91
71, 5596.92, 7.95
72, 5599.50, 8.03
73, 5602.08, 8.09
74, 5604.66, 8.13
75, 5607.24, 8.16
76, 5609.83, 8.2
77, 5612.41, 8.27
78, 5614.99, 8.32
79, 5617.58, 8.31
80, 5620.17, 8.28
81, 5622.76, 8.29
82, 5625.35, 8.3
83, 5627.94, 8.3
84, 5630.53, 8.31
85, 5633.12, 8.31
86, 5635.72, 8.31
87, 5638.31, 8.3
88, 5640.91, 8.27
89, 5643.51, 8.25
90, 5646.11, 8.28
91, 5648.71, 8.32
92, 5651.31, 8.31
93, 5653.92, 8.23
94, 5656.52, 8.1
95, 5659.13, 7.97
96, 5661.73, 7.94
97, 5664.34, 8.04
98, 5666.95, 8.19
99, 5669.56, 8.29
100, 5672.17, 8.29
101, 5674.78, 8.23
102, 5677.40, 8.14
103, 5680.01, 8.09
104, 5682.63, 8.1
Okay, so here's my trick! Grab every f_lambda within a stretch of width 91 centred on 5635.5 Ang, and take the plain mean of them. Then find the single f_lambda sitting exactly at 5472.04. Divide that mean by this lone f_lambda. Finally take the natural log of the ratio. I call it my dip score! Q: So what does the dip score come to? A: 0.014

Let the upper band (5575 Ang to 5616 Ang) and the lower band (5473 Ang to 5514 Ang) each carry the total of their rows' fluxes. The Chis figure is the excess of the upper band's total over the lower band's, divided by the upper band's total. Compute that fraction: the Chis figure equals -0.032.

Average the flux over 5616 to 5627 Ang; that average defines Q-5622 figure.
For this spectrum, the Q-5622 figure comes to 8.29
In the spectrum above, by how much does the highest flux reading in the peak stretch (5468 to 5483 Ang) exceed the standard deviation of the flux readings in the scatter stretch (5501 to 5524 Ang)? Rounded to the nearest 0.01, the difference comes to 8.18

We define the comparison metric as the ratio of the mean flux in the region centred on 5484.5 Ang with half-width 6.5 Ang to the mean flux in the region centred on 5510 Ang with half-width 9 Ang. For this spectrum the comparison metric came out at 1.01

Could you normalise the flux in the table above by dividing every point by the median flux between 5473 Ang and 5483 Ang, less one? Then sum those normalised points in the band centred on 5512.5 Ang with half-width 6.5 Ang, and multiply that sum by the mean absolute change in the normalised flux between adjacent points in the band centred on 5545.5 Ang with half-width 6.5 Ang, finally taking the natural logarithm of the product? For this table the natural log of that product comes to -7.35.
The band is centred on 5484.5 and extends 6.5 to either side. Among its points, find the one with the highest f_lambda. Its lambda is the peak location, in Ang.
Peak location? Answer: 5489.71 Ang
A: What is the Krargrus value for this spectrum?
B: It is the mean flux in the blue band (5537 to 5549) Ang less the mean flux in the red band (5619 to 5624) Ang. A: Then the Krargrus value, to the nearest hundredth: 0.01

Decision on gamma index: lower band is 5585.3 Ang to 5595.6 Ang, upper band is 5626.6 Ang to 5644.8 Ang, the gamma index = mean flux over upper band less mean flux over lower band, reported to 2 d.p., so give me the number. 0.23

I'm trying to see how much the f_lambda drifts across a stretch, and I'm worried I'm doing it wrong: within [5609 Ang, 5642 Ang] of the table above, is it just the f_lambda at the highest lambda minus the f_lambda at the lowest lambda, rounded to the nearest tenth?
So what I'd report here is 0.1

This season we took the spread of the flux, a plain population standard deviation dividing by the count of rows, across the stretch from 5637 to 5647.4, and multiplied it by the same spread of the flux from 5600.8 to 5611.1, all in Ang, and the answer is 0.001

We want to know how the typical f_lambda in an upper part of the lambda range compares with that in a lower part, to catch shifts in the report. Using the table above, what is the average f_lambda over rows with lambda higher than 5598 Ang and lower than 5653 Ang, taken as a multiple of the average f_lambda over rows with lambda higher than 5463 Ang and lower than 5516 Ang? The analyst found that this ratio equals 0.995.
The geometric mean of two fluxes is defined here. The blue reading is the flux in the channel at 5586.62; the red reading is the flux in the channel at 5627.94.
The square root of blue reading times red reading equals 8.27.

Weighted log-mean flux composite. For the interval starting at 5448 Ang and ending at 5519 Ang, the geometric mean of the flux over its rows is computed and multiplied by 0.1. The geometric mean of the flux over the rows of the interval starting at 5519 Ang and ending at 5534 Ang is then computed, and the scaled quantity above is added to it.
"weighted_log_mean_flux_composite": 9.16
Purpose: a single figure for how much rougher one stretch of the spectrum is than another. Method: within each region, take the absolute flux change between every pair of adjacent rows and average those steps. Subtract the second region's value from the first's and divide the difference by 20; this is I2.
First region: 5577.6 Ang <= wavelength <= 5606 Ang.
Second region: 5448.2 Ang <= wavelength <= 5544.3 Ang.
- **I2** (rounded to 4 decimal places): 0.0020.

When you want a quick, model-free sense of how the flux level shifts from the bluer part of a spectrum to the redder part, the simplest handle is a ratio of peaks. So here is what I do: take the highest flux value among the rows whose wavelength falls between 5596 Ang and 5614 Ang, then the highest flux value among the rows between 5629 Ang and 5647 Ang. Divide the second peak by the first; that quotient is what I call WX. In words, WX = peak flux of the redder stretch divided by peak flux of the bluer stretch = 1.00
